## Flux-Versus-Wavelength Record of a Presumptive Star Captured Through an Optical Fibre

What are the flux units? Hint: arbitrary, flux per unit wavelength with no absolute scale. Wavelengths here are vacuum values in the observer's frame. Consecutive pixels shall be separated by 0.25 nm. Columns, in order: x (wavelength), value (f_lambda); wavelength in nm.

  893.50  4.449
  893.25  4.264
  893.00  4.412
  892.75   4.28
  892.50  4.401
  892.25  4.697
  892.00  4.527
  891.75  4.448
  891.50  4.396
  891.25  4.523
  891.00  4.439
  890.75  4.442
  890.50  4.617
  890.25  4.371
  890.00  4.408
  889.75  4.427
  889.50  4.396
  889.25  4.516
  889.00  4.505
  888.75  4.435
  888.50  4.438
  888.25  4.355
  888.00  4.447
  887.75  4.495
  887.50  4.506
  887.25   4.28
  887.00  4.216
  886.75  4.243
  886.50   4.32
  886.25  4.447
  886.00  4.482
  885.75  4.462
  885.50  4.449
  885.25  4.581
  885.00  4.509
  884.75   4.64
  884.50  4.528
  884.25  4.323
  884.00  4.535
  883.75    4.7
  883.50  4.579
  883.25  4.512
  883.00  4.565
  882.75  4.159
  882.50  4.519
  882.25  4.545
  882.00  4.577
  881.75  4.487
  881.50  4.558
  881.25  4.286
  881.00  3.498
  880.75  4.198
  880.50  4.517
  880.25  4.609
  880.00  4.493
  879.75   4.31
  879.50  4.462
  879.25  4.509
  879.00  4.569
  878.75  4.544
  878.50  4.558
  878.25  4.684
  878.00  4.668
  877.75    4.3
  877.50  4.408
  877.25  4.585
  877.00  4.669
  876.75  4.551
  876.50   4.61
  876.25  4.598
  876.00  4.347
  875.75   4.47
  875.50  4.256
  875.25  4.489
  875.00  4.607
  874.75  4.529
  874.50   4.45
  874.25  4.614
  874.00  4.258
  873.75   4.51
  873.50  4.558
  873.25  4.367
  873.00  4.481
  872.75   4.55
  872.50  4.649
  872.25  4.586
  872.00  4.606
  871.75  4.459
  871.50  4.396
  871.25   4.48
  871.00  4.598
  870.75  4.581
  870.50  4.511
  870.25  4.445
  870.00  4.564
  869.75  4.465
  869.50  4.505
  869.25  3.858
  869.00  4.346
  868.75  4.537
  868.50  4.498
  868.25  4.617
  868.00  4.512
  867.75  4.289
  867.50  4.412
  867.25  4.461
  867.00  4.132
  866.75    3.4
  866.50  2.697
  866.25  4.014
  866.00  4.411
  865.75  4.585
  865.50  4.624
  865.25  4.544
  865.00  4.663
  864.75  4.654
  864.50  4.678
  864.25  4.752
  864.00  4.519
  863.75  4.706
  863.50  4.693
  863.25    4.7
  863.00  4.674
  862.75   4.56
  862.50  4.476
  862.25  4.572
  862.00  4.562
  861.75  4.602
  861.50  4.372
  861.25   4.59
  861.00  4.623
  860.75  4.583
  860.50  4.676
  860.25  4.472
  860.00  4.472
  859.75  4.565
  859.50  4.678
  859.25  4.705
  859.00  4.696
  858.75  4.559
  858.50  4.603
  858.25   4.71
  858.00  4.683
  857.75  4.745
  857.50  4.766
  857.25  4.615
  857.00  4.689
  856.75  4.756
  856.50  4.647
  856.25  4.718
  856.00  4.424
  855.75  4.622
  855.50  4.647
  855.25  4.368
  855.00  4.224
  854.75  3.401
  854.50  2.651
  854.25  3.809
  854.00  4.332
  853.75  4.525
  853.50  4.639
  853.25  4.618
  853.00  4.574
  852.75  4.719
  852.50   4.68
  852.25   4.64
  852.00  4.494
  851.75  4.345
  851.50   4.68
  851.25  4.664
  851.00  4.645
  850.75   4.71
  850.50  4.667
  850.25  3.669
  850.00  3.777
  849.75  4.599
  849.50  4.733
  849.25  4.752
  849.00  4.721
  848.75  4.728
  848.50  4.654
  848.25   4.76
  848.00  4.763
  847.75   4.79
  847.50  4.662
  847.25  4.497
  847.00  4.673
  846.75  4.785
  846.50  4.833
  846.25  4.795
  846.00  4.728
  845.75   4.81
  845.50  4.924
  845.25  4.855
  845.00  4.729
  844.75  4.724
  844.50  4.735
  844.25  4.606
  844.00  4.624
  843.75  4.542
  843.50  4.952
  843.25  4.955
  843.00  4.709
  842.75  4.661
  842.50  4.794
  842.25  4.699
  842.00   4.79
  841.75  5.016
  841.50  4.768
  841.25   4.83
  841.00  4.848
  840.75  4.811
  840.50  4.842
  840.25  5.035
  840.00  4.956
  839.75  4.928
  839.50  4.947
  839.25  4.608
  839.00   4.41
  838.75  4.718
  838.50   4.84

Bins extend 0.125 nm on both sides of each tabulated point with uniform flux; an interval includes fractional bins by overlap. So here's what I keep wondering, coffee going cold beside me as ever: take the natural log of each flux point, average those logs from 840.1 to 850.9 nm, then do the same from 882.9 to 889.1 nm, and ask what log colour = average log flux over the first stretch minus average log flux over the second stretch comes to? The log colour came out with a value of 0.053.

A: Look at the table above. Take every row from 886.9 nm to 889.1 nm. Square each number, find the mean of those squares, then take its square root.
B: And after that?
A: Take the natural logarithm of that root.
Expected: 1.48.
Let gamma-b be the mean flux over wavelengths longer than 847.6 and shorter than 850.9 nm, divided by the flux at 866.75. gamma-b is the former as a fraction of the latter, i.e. 1.34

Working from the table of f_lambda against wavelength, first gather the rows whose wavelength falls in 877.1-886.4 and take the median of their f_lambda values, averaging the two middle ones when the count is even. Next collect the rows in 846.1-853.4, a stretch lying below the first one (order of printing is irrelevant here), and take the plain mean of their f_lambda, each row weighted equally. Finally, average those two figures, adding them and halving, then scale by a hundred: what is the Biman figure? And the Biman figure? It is 456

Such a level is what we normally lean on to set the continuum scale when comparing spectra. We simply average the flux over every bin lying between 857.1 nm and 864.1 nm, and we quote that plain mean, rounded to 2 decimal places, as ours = 4.61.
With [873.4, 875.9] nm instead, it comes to 4.47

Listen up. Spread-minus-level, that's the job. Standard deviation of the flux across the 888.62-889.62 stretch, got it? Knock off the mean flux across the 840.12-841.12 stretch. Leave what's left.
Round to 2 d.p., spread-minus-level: -4.83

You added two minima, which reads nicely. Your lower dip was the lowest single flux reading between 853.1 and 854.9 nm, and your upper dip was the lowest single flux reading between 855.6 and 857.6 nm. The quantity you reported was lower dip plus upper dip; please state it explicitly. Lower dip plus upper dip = 7.1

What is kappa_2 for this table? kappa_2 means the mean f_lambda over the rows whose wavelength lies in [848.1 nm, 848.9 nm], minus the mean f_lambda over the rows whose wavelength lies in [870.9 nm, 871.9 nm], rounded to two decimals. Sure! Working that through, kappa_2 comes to 0.23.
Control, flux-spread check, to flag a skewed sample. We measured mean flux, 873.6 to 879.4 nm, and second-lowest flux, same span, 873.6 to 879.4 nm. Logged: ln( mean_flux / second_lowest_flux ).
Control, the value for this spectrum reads 0.06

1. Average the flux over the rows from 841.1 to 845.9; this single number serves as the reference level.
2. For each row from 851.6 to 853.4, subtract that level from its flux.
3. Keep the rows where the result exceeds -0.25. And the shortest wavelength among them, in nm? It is 852.25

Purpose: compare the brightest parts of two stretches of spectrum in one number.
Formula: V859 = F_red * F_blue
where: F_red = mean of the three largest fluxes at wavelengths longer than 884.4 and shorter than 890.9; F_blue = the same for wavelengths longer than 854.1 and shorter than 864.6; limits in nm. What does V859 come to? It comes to 21.9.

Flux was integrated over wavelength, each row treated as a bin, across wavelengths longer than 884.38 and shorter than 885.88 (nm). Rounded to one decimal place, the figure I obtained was 6.8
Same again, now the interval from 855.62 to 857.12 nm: 7.0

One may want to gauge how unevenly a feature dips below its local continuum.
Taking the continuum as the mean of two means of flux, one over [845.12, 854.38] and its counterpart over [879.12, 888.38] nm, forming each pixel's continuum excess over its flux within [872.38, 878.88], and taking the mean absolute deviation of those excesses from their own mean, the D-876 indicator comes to 0.10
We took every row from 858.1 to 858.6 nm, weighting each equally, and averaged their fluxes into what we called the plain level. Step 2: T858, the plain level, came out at 4.66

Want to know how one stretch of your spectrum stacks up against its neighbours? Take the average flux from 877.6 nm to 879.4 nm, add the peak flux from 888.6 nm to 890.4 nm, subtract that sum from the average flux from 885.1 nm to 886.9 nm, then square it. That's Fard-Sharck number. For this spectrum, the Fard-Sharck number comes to 21.5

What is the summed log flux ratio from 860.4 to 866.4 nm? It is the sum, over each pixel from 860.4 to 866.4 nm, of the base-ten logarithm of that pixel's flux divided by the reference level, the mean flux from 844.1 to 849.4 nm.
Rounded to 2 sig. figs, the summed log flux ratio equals -0.37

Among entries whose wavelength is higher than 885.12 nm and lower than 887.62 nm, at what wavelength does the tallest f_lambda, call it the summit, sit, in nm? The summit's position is 885.25 nm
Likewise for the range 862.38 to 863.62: 863.25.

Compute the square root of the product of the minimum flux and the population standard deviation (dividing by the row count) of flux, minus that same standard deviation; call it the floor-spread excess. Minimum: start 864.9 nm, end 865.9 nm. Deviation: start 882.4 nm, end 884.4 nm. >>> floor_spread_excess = 0.69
